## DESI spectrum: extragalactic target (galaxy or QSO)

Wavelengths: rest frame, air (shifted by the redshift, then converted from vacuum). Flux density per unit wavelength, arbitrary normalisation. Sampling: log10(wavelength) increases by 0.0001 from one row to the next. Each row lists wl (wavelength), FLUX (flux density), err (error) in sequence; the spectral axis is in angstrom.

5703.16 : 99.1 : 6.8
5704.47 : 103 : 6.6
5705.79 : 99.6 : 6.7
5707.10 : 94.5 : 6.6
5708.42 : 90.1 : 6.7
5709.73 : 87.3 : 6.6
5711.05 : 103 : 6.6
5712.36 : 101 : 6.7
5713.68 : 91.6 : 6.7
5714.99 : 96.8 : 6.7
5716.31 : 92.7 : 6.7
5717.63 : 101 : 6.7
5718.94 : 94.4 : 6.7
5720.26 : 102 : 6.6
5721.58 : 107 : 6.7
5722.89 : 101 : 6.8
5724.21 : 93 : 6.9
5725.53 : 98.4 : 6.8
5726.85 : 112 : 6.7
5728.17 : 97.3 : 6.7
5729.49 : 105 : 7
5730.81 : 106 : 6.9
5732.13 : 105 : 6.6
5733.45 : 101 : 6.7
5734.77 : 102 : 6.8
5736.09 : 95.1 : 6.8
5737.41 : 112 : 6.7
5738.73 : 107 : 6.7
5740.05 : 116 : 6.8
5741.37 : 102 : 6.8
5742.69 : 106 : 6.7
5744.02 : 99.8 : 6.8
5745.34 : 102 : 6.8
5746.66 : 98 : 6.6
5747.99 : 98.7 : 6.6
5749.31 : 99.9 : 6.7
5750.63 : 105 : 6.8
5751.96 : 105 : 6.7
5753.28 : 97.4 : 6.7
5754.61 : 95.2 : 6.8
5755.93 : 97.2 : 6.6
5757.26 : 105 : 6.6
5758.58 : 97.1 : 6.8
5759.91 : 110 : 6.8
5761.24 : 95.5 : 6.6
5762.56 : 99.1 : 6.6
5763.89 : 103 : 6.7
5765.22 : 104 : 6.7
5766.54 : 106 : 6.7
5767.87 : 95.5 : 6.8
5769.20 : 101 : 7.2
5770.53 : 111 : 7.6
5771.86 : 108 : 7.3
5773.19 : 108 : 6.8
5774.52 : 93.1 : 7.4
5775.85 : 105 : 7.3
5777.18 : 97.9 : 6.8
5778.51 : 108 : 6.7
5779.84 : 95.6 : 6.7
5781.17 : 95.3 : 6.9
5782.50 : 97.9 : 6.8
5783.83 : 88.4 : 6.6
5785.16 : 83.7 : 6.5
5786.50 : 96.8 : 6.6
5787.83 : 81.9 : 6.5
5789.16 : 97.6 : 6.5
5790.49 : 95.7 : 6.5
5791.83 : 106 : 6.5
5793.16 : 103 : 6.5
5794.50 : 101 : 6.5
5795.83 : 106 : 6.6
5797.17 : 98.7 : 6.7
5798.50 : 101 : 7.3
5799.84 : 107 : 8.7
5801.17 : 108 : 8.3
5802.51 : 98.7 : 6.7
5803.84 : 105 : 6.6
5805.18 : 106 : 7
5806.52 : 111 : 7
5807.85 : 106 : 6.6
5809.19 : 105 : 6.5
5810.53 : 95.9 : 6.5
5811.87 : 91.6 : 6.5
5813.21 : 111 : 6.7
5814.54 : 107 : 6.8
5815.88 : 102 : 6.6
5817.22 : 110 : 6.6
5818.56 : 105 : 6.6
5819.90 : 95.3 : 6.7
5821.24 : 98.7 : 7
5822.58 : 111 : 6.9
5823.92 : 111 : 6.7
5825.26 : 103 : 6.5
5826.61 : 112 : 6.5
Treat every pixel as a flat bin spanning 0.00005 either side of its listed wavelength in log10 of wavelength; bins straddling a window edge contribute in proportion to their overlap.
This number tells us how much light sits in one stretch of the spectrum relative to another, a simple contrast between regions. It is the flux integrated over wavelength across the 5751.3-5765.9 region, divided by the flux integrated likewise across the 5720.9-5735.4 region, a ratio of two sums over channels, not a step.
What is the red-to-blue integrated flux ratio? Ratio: 0.99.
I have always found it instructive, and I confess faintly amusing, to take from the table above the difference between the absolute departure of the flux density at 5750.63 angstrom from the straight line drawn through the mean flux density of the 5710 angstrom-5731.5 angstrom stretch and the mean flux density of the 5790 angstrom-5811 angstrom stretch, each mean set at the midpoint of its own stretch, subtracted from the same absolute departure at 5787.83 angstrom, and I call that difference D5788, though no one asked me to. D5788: 17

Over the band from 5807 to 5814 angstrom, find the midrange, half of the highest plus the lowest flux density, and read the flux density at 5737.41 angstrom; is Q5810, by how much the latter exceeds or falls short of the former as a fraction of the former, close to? 0.11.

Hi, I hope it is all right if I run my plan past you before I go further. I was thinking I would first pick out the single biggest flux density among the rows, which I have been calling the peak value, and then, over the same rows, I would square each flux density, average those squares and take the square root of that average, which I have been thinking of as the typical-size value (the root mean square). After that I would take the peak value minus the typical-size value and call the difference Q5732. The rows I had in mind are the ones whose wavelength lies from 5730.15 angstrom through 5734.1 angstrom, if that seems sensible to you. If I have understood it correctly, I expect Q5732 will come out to 2.0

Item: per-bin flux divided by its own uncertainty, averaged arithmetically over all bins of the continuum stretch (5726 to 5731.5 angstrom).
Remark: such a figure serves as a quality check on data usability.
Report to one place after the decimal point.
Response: 15.4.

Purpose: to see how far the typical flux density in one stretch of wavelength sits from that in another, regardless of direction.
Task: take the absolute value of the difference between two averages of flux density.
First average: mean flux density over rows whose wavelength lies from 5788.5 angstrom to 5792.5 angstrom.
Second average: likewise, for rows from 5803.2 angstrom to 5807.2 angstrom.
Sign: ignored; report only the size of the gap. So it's 8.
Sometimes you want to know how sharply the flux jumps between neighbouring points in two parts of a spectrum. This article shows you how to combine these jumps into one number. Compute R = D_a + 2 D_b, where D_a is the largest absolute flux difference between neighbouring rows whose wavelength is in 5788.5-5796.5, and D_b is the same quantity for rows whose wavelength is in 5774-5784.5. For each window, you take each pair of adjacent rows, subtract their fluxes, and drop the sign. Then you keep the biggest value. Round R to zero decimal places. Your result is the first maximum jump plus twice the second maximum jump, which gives 35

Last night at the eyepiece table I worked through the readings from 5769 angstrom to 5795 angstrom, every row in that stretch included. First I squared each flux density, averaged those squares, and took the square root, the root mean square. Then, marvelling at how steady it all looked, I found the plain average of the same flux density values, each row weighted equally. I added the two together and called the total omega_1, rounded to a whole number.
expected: 198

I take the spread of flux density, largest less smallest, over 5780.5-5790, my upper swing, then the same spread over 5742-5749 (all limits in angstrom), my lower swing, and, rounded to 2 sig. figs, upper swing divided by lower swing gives 2.0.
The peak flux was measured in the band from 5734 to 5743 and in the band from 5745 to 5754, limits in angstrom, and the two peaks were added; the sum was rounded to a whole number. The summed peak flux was 221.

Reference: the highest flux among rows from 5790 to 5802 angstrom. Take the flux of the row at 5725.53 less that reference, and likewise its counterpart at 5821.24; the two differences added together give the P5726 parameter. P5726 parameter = -18.9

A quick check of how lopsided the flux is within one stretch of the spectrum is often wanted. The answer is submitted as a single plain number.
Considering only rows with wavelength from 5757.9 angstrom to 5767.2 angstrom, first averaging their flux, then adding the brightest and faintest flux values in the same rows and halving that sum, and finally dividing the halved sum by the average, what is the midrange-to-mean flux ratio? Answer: 1.01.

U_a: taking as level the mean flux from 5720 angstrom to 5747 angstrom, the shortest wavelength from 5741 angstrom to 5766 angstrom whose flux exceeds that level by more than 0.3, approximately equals 5742.69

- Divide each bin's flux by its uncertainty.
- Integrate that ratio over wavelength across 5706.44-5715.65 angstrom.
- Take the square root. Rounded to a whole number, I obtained 11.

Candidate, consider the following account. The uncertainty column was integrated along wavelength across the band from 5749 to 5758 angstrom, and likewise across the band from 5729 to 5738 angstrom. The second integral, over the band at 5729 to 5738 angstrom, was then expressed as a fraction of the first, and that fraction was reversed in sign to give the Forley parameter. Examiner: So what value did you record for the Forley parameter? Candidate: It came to -1.01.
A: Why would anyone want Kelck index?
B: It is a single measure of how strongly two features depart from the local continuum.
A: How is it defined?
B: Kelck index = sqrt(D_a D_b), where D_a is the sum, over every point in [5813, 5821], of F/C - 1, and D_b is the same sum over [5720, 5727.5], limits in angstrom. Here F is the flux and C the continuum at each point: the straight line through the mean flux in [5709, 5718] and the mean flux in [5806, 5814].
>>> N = 0.15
